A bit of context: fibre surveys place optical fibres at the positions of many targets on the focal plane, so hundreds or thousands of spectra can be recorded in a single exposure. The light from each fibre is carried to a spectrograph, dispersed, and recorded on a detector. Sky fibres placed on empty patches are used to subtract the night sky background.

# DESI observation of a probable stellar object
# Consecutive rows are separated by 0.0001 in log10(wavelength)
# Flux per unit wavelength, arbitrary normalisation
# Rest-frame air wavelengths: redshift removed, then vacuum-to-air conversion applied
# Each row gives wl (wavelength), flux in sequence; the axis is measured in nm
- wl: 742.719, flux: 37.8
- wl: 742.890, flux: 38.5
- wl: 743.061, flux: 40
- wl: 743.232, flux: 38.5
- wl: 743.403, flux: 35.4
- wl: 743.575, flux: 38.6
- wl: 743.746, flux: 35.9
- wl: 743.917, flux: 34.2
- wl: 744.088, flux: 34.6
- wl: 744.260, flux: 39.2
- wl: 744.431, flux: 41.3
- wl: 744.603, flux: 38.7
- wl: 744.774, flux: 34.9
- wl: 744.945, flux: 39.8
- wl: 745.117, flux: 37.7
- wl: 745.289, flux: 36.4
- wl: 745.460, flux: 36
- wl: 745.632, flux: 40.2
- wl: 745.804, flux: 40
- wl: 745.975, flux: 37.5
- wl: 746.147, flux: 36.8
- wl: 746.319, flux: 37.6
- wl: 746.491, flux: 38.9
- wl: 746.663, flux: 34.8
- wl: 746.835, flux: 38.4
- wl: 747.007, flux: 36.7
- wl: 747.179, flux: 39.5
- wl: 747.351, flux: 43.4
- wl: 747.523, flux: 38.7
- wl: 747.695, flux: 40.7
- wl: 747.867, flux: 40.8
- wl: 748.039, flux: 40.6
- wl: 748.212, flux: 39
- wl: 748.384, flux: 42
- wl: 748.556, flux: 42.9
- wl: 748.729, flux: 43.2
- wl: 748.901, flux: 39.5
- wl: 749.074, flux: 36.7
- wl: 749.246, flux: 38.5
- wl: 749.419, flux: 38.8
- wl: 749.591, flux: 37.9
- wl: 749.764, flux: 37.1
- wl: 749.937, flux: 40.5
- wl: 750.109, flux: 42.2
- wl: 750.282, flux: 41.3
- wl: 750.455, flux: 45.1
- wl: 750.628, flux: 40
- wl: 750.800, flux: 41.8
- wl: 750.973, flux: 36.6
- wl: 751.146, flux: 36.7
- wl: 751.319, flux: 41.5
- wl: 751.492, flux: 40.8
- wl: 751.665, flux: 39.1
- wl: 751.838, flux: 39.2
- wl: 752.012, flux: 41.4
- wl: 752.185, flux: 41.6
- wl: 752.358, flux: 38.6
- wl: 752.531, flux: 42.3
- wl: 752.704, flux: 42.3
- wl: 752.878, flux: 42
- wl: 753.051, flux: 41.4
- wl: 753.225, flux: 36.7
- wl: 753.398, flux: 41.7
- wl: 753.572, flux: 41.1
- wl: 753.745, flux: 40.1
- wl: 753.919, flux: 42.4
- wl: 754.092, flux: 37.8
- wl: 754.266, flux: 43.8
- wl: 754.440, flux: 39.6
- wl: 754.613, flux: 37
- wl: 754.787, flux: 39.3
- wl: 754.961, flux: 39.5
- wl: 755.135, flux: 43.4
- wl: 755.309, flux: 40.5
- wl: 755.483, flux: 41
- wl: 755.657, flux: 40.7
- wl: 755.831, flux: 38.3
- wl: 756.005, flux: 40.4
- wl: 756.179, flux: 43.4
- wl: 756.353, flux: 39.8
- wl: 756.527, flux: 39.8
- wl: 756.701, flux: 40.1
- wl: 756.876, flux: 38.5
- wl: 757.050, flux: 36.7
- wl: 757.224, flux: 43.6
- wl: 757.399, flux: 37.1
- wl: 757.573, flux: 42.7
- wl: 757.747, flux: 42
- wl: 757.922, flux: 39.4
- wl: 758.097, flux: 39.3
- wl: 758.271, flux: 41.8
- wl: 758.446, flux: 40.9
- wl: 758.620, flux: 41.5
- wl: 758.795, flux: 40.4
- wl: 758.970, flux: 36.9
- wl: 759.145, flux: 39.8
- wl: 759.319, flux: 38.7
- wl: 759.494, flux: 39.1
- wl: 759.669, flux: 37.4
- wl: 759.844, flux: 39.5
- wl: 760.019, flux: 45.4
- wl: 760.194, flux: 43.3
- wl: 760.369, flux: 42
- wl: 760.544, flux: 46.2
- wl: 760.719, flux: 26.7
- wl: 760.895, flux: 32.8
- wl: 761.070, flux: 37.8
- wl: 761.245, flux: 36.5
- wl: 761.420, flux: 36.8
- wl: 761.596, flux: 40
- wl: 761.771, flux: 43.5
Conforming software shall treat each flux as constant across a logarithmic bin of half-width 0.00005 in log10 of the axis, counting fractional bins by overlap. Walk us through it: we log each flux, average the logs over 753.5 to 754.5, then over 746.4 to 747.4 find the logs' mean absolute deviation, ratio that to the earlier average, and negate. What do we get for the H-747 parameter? -0.014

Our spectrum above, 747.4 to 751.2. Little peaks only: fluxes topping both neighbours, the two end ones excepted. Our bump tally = 6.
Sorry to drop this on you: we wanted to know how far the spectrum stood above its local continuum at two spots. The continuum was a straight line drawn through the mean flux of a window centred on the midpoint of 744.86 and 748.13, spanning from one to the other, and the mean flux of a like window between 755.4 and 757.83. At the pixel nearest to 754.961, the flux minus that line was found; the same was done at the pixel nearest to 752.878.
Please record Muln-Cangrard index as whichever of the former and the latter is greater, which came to 2.3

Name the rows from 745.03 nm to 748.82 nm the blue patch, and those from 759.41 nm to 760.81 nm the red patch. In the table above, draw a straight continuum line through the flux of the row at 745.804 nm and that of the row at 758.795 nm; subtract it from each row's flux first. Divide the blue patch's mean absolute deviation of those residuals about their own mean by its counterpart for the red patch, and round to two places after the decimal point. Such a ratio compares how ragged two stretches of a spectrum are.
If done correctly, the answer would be 0.46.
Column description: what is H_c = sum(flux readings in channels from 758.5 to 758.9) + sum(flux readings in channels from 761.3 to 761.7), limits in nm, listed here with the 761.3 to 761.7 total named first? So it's 159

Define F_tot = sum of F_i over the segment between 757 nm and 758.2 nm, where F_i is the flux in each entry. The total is 281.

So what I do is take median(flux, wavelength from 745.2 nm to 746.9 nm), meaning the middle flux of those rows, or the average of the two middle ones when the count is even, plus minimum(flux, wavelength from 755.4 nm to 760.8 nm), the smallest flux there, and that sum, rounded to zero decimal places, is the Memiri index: 64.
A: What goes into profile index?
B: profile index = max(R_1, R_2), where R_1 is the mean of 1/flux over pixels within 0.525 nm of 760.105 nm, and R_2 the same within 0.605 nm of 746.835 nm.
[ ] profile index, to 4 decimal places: 0.0261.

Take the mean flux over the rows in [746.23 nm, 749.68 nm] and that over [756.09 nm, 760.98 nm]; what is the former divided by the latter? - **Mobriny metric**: 0.99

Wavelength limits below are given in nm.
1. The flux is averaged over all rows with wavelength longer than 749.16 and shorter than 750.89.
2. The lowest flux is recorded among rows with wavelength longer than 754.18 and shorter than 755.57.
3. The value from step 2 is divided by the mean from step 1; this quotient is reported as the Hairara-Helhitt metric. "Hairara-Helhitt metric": 0.918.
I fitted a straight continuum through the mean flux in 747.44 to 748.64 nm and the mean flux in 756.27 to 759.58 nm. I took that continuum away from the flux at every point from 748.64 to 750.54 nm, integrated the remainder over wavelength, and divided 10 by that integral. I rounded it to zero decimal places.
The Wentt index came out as -11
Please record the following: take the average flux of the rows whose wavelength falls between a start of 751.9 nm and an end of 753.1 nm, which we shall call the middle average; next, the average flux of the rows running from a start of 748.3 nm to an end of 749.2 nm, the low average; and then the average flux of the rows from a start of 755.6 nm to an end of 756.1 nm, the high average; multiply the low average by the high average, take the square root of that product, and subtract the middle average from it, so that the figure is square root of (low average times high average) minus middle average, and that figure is -1.0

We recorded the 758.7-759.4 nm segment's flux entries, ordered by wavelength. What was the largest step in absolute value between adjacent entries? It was 3.5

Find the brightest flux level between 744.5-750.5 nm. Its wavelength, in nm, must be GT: 750.455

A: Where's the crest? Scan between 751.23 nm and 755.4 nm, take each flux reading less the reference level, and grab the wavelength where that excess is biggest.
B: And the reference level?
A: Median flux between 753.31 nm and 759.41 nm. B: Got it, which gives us 754.266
